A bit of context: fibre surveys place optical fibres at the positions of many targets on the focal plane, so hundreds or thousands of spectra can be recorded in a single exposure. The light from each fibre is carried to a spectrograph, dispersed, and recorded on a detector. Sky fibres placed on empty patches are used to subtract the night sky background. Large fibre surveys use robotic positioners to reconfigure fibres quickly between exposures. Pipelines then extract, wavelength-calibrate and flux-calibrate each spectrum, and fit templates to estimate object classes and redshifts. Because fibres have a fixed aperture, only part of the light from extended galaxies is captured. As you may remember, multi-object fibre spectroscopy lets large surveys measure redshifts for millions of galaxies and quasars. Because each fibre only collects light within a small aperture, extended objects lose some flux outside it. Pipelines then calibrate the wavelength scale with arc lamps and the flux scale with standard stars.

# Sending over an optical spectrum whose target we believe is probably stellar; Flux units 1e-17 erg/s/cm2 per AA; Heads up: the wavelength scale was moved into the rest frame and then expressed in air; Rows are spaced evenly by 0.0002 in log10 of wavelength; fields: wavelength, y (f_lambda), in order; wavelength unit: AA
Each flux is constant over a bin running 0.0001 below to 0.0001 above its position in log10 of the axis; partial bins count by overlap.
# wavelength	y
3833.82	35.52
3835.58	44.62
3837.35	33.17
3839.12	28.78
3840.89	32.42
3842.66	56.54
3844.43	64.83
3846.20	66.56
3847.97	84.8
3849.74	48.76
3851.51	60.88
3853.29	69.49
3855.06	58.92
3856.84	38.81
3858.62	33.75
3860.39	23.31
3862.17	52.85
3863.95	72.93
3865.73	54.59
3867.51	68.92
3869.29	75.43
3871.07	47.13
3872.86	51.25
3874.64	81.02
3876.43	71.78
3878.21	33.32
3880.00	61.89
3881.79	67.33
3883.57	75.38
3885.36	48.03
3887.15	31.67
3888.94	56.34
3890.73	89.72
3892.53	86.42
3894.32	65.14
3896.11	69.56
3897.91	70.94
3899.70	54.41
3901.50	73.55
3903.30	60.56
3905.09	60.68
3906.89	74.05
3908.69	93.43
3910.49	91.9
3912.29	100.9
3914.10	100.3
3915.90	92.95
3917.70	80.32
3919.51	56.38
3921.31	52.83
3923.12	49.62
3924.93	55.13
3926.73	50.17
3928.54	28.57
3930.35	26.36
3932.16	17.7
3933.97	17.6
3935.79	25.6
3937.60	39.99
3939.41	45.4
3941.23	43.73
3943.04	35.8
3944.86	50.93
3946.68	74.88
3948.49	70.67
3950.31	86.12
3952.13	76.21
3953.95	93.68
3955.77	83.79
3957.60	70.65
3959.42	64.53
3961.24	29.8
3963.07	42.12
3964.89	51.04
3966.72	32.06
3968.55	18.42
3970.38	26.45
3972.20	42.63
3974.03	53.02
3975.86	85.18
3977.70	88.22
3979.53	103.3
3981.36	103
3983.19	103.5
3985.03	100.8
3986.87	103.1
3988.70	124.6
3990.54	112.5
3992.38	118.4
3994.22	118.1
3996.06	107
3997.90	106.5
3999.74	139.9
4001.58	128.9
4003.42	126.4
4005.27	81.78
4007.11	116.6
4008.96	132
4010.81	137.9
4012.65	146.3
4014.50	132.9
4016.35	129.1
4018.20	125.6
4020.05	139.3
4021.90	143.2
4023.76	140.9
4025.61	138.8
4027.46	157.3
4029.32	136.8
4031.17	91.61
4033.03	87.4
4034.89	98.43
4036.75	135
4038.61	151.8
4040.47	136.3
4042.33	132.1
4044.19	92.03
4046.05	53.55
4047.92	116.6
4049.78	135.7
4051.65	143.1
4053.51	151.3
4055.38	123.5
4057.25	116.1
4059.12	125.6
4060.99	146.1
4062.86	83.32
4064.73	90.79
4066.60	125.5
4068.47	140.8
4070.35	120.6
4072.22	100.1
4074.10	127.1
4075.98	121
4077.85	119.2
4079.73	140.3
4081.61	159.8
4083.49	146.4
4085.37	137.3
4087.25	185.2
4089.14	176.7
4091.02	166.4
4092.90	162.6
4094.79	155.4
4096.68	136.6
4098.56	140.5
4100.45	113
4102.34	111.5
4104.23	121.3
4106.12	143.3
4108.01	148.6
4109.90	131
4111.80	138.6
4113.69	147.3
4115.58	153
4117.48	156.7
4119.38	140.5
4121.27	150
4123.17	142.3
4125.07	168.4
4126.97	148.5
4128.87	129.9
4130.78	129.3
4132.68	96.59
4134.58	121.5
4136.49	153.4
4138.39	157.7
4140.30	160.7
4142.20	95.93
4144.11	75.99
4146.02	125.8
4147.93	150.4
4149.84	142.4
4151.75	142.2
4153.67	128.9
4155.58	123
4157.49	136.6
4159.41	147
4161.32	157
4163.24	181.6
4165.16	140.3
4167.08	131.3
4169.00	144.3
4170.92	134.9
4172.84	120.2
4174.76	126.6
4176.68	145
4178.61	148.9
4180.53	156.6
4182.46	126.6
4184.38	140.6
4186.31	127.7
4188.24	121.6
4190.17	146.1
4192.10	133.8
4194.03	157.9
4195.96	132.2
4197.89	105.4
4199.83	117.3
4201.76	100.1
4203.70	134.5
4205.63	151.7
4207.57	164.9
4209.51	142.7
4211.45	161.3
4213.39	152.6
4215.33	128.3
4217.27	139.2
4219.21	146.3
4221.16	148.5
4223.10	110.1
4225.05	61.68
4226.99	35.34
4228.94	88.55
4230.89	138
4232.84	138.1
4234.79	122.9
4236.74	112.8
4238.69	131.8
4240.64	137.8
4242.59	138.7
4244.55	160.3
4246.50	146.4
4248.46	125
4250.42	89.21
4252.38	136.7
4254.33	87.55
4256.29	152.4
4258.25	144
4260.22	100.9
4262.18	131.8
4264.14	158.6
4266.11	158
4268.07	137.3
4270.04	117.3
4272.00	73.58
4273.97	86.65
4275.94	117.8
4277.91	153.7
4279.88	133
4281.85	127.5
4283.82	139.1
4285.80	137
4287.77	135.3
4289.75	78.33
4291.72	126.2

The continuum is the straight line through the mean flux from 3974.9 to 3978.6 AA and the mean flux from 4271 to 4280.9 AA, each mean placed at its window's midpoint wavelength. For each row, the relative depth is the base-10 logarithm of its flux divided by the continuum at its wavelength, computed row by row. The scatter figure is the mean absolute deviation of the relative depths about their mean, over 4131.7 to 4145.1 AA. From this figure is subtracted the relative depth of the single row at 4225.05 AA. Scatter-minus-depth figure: 0.35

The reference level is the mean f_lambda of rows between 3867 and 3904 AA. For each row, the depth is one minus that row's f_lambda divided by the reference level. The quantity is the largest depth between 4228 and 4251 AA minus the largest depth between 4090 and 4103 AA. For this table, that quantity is 0.36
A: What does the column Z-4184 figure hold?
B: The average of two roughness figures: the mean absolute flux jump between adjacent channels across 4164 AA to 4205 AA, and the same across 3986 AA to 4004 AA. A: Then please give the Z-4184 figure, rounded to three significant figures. 13.5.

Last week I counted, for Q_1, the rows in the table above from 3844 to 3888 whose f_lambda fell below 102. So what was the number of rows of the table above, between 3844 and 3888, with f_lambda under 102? 25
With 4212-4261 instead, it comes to 6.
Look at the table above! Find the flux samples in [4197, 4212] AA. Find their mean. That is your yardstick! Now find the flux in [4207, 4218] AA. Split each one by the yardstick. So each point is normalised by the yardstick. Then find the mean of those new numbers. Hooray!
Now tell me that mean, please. 1.1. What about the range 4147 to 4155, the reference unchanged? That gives 1.0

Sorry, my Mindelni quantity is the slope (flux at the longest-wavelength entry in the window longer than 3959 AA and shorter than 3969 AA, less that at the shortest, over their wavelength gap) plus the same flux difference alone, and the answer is -51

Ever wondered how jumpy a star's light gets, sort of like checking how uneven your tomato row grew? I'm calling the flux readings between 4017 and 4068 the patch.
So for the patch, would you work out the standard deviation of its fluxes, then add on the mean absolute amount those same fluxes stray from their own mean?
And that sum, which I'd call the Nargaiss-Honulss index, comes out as 46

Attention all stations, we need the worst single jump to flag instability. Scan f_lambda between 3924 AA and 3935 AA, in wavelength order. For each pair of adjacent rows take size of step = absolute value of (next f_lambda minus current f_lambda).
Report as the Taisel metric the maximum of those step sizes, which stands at 22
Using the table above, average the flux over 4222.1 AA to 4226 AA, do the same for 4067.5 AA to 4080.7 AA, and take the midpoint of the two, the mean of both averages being 105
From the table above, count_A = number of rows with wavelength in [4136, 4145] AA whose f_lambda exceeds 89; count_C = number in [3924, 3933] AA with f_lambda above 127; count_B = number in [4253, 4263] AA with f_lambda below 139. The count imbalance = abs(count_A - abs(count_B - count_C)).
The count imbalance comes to 1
